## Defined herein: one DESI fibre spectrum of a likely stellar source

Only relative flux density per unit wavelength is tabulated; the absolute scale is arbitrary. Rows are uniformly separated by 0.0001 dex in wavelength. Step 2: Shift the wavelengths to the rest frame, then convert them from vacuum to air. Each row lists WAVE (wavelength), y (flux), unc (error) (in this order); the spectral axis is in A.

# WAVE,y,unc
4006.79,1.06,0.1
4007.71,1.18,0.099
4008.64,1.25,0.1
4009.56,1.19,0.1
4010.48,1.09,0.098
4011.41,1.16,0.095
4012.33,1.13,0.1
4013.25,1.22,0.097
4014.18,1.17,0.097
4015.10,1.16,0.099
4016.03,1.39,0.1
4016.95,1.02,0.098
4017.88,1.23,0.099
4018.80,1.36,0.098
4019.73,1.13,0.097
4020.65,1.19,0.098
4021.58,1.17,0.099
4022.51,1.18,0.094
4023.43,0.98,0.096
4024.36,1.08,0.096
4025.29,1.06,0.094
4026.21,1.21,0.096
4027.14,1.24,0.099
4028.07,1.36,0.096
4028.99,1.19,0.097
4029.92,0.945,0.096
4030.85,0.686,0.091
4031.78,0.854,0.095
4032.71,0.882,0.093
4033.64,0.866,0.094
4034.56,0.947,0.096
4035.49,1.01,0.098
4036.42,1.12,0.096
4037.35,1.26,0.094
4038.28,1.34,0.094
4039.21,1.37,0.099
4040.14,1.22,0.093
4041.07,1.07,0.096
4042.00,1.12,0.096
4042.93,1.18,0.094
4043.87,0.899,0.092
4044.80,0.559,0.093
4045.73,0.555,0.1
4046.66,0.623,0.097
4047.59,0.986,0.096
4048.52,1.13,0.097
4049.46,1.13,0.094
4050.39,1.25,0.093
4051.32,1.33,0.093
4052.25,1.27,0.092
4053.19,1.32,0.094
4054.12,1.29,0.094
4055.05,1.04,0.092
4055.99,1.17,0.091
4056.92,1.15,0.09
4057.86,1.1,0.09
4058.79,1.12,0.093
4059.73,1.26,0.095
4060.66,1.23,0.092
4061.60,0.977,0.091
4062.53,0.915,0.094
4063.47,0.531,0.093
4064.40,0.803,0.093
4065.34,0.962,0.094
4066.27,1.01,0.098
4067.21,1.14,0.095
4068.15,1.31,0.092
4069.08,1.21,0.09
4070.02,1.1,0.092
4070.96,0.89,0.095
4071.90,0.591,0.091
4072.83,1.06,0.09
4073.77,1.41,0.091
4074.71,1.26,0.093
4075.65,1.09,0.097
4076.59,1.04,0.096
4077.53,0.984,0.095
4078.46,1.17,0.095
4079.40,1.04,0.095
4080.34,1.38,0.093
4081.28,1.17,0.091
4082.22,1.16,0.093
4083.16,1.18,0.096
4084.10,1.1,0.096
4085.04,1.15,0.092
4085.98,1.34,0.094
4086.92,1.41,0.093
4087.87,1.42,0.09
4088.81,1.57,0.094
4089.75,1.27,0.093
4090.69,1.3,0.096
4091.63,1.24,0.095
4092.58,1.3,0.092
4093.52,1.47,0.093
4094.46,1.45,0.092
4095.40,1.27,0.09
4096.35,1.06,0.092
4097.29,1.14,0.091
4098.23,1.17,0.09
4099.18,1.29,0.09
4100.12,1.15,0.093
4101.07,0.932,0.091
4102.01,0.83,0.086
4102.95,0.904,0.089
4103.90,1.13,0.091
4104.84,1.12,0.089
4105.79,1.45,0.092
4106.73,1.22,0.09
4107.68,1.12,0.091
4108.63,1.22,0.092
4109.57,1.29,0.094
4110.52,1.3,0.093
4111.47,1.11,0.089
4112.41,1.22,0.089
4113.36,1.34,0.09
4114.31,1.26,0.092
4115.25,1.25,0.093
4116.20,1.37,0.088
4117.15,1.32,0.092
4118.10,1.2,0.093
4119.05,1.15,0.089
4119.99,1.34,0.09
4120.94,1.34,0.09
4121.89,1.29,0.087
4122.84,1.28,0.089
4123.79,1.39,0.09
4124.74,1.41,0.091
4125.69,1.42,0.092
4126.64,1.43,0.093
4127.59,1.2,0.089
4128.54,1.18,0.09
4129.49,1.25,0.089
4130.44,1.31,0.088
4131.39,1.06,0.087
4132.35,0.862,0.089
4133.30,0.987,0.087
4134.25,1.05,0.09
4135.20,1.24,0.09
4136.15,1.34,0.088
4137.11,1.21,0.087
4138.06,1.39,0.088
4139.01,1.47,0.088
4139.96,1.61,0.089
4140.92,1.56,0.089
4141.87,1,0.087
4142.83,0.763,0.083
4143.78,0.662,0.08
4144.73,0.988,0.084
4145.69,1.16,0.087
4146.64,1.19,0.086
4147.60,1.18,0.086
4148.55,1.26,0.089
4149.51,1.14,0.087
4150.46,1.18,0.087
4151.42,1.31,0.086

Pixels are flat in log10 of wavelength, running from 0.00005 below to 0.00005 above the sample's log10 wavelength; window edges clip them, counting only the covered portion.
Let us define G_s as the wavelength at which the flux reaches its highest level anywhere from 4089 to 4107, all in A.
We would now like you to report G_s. 4093.52 A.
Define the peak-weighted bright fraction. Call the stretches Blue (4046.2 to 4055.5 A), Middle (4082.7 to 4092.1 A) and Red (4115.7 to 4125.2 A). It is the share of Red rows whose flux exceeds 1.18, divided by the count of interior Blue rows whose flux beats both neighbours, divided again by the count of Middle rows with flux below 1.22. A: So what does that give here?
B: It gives 0.15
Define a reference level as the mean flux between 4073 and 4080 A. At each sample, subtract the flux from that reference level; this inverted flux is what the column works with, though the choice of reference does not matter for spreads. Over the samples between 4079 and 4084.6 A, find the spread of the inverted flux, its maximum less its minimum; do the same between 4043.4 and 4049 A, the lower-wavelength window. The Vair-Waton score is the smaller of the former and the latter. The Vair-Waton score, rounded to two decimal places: 0.34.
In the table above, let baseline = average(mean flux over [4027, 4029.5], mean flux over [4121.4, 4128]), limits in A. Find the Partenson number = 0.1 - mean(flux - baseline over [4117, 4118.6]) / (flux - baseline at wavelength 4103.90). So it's -0.2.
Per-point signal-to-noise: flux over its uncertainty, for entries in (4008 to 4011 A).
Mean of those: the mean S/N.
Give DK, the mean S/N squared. 140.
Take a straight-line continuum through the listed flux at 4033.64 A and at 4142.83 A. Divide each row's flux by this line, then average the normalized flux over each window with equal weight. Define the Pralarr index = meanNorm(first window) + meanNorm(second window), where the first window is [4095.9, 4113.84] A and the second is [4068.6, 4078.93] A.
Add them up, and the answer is 2.75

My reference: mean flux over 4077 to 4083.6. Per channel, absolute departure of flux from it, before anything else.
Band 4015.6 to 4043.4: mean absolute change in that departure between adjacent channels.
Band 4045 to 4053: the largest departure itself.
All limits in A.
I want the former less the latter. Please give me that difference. -0.52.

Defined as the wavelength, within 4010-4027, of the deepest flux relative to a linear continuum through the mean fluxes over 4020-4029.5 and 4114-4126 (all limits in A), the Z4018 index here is 4023.43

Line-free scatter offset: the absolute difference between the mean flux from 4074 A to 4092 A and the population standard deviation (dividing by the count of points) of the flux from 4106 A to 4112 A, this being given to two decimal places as 1.15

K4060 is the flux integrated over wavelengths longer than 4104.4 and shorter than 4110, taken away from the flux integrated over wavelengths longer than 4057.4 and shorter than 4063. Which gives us -0.8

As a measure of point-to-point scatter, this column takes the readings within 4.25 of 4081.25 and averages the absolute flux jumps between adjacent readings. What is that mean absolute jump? 0.13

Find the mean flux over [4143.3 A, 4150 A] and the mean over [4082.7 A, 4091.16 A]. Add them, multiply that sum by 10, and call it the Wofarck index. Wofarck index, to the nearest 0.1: 23.9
